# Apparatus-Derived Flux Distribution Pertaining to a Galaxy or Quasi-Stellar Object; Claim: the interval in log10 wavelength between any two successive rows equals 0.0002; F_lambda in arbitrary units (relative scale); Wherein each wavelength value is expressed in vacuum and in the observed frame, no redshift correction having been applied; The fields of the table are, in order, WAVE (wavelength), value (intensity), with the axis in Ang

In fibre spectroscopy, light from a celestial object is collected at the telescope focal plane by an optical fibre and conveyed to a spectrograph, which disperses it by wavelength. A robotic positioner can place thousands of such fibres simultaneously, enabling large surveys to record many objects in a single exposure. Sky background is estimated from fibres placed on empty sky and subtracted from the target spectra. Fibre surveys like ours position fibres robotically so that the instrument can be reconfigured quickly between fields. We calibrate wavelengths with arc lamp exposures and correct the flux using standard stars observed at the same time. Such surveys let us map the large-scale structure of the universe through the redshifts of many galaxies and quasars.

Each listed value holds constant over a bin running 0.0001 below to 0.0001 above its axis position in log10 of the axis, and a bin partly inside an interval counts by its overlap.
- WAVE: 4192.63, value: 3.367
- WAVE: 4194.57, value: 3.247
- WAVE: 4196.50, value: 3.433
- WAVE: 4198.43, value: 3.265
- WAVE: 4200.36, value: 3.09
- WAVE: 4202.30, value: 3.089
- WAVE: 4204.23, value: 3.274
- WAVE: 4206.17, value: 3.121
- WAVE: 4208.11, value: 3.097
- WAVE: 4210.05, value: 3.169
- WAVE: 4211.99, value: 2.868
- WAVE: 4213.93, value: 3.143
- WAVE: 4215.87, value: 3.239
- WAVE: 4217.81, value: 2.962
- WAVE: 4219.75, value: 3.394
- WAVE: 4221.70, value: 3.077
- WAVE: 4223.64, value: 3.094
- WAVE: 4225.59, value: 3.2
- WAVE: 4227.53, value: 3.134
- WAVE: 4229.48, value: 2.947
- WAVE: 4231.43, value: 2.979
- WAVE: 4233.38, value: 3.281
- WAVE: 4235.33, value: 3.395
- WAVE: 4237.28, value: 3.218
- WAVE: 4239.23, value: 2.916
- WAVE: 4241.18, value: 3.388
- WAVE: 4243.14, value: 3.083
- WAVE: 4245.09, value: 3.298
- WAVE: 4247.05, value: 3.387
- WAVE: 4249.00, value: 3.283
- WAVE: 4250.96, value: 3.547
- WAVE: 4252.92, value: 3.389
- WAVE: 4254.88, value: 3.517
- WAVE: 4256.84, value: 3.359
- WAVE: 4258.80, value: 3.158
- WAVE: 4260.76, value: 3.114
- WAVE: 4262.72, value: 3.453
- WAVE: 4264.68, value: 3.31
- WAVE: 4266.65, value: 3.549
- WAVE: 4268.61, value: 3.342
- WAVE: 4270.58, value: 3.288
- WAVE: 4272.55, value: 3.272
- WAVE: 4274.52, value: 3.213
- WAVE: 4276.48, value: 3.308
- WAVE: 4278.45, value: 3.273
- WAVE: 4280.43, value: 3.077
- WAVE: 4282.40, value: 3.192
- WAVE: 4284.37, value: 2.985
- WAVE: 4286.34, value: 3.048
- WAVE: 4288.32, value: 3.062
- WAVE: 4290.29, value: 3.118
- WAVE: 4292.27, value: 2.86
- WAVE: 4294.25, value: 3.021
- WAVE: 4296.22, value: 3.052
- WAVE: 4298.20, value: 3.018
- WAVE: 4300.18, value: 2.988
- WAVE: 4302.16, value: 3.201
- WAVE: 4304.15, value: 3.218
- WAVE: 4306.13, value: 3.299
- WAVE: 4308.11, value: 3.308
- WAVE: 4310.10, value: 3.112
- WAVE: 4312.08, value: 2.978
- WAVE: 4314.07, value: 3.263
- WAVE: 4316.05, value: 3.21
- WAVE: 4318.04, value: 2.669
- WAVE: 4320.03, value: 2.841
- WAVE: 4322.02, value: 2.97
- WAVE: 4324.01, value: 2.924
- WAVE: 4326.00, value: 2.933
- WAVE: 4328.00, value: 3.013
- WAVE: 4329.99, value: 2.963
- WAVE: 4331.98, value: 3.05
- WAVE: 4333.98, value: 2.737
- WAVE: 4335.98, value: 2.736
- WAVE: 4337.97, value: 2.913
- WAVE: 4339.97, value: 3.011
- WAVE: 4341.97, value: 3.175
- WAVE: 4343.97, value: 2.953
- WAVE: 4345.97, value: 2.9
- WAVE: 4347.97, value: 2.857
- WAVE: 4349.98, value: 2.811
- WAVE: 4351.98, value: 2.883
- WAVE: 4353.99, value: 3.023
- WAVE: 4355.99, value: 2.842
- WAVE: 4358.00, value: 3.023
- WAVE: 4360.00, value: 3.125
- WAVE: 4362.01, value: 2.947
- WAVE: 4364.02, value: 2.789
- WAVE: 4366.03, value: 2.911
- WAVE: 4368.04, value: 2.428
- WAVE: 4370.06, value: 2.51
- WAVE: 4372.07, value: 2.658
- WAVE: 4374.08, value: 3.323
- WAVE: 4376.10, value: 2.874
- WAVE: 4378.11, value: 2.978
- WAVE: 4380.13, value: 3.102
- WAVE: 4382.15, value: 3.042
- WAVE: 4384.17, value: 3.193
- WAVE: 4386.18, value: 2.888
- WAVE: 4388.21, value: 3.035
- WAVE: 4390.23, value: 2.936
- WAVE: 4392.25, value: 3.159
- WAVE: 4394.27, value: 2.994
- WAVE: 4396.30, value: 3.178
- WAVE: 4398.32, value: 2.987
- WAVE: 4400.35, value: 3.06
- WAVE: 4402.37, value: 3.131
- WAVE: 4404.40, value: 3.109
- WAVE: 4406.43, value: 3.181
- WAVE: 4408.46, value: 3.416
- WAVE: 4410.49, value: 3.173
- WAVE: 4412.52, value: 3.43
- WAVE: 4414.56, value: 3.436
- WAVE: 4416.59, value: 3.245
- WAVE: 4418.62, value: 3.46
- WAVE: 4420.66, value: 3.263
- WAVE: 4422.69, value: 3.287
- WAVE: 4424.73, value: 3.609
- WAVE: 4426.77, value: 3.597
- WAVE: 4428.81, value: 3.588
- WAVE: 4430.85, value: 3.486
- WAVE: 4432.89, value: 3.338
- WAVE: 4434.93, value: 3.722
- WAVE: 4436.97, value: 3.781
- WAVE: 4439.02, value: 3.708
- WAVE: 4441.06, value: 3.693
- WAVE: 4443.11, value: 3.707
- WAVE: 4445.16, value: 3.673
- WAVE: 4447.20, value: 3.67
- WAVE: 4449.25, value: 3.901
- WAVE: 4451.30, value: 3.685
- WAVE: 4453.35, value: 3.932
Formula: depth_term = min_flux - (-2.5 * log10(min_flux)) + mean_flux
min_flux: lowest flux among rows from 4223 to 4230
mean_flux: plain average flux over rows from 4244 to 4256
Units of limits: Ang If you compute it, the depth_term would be 7.5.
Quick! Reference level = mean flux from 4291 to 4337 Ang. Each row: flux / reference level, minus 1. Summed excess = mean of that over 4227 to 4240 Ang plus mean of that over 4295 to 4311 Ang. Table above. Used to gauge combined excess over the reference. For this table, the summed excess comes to 0.08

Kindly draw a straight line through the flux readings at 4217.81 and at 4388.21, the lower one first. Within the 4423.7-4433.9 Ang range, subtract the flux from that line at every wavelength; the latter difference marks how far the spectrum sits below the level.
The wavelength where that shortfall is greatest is 4432.89 Ang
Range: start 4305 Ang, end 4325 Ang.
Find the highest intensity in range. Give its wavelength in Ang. 4308.11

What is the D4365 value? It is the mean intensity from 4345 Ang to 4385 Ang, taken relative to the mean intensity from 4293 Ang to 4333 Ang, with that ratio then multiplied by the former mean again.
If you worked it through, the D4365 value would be 2.78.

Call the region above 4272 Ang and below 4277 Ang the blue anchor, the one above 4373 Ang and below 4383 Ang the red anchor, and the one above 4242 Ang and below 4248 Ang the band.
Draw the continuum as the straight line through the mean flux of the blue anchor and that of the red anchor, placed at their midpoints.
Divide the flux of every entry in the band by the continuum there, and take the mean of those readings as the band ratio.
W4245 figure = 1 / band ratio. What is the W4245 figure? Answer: 1.02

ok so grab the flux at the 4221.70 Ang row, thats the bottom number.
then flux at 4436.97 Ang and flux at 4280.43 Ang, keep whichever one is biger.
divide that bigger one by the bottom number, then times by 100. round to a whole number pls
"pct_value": 123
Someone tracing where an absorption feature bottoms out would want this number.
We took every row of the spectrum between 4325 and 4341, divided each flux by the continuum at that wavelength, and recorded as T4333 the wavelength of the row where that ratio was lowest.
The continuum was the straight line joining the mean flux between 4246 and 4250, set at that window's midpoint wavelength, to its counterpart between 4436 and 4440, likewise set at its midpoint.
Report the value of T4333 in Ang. 4335.98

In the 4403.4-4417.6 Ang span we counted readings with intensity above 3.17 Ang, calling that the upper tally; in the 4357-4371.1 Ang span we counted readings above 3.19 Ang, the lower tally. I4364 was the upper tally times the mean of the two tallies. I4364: 18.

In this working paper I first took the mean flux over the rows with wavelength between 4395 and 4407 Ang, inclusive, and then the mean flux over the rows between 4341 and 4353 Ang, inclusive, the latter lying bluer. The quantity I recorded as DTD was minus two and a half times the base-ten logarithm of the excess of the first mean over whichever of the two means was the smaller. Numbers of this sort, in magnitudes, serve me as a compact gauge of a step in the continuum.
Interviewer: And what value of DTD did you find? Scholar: 1.9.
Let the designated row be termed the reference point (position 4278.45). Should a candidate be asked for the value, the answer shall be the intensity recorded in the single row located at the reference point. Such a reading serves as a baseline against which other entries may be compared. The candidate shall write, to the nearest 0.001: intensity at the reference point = 3.273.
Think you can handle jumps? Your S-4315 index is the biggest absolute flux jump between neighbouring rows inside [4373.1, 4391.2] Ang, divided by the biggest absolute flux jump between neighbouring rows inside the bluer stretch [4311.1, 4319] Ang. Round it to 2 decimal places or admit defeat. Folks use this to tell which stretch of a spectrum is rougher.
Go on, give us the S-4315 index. 0.83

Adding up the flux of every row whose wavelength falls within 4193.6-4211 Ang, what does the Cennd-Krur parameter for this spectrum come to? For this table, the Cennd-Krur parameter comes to 28.8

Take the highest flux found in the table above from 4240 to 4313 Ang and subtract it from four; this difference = 0.45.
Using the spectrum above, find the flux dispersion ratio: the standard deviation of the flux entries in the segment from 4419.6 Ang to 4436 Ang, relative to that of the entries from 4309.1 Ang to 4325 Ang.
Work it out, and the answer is 0.87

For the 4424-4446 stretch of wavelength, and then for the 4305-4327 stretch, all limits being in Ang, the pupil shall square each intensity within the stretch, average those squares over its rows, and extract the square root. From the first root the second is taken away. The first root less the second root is 0.6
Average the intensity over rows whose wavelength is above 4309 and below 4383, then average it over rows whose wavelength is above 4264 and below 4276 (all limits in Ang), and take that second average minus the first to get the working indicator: 0.40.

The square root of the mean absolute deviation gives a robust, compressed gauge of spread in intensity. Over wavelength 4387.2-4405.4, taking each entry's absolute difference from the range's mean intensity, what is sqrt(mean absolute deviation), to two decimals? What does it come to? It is 0.26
